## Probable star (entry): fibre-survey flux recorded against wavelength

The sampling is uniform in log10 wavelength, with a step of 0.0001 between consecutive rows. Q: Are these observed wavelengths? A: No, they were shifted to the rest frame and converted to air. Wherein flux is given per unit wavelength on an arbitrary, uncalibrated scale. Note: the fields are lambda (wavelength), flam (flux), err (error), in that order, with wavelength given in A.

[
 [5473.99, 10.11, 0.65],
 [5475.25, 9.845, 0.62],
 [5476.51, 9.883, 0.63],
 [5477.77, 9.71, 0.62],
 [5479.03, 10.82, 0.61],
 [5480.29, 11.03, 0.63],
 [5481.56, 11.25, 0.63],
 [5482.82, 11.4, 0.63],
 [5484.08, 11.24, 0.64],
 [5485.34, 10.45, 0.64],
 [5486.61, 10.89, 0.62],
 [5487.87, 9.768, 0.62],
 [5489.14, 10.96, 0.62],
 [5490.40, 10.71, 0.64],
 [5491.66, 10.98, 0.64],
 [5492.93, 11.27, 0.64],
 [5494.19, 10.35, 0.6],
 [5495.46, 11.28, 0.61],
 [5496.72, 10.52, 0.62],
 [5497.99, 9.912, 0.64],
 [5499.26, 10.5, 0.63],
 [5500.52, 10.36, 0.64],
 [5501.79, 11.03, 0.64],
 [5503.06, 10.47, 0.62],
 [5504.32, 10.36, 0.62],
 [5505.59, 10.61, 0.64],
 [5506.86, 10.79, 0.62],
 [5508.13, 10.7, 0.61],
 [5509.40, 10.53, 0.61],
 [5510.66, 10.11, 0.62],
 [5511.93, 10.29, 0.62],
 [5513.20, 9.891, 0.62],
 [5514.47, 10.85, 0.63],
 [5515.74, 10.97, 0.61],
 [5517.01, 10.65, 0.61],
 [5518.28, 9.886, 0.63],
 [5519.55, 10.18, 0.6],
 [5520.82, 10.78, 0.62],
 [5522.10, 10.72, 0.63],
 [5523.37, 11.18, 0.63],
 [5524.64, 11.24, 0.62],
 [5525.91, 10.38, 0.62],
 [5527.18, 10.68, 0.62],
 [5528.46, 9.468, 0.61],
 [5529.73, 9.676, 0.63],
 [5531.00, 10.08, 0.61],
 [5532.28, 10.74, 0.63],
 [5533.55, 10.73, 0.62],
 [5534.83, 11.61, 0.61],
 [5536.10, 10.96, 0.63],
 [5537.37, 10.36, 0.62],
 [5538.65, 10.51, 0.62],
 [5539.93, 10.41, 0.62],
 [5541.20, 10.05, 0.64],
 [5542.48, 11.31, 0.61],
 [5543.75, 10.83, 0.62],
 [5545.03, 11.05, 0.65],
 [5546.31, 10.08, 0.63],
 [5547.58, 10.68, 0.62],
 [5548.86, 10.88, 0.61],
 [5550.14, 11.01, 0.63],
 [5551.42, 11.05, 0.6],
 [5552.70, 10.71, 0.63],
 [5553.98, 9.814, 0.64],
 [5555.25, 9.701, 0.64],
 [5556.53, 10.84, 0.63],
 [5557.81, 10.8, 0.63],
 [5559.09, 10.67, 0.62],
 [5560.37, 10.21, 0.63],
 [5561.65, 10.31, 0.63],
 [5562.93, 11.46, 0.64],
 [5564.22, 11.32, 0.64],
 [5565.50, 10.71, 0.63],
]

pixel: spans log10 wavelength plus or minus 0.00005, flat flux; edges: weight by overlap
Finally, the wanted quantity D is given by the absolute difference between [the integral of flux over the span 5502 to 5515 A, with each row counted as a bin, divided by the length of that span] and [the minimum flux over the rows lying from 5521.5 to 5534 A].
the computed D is 1.01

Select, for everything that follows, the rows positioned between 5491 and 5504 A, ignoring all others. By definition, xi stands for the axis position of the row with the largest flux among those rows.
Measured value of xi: 5495.46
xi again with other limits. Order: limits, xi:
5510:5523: 5515.74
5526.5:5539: 5534.83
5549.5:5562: 5551.42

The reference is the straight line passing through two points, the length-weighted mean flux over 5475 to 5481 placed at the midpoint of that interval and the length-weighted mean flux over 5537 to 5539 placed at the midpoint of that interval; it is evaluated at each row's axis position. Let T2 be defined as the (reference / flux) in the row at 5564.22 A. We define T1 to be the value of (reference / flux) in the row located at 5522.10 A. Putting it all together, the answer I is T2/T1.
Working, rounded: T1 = 0.97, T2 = 0.92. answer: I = 0.95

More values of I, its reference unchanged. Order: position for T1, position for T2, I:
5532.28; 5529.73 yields 1.11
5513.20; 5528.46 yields 1.05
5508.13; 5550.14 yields 0.98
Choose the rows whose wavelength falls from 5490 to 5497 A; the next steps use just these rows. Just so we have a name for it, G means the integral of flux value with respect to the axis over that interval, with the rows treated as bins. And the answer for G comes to 76.2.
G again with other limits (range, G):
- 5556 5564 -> 85.9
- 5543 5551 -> 86.2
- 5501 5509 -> 85.1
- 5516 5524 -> 84.6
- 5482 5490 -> 86.4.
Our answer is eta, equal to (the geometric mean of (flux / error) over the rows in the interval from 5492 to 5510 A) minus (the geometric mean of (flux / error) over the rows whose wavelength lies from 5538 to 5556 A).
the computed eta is 0.1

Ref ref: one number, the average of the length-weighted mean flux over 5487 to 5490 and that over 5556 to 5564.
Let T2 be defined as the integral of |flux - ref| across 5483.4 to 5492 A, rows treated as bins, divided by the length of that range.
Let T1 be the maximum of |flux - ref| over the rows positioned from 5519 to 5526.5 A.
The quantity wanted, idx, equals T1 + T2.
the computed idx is 1.1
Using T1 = 0.65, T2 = 0.40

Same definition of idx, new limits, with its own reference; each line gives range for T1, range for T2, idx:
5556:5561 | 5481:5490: 0.9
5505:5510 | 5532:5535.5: 0.7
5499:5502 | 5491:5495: 0.9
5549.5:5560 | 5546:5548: 1.2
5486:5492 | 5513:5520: 1.2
